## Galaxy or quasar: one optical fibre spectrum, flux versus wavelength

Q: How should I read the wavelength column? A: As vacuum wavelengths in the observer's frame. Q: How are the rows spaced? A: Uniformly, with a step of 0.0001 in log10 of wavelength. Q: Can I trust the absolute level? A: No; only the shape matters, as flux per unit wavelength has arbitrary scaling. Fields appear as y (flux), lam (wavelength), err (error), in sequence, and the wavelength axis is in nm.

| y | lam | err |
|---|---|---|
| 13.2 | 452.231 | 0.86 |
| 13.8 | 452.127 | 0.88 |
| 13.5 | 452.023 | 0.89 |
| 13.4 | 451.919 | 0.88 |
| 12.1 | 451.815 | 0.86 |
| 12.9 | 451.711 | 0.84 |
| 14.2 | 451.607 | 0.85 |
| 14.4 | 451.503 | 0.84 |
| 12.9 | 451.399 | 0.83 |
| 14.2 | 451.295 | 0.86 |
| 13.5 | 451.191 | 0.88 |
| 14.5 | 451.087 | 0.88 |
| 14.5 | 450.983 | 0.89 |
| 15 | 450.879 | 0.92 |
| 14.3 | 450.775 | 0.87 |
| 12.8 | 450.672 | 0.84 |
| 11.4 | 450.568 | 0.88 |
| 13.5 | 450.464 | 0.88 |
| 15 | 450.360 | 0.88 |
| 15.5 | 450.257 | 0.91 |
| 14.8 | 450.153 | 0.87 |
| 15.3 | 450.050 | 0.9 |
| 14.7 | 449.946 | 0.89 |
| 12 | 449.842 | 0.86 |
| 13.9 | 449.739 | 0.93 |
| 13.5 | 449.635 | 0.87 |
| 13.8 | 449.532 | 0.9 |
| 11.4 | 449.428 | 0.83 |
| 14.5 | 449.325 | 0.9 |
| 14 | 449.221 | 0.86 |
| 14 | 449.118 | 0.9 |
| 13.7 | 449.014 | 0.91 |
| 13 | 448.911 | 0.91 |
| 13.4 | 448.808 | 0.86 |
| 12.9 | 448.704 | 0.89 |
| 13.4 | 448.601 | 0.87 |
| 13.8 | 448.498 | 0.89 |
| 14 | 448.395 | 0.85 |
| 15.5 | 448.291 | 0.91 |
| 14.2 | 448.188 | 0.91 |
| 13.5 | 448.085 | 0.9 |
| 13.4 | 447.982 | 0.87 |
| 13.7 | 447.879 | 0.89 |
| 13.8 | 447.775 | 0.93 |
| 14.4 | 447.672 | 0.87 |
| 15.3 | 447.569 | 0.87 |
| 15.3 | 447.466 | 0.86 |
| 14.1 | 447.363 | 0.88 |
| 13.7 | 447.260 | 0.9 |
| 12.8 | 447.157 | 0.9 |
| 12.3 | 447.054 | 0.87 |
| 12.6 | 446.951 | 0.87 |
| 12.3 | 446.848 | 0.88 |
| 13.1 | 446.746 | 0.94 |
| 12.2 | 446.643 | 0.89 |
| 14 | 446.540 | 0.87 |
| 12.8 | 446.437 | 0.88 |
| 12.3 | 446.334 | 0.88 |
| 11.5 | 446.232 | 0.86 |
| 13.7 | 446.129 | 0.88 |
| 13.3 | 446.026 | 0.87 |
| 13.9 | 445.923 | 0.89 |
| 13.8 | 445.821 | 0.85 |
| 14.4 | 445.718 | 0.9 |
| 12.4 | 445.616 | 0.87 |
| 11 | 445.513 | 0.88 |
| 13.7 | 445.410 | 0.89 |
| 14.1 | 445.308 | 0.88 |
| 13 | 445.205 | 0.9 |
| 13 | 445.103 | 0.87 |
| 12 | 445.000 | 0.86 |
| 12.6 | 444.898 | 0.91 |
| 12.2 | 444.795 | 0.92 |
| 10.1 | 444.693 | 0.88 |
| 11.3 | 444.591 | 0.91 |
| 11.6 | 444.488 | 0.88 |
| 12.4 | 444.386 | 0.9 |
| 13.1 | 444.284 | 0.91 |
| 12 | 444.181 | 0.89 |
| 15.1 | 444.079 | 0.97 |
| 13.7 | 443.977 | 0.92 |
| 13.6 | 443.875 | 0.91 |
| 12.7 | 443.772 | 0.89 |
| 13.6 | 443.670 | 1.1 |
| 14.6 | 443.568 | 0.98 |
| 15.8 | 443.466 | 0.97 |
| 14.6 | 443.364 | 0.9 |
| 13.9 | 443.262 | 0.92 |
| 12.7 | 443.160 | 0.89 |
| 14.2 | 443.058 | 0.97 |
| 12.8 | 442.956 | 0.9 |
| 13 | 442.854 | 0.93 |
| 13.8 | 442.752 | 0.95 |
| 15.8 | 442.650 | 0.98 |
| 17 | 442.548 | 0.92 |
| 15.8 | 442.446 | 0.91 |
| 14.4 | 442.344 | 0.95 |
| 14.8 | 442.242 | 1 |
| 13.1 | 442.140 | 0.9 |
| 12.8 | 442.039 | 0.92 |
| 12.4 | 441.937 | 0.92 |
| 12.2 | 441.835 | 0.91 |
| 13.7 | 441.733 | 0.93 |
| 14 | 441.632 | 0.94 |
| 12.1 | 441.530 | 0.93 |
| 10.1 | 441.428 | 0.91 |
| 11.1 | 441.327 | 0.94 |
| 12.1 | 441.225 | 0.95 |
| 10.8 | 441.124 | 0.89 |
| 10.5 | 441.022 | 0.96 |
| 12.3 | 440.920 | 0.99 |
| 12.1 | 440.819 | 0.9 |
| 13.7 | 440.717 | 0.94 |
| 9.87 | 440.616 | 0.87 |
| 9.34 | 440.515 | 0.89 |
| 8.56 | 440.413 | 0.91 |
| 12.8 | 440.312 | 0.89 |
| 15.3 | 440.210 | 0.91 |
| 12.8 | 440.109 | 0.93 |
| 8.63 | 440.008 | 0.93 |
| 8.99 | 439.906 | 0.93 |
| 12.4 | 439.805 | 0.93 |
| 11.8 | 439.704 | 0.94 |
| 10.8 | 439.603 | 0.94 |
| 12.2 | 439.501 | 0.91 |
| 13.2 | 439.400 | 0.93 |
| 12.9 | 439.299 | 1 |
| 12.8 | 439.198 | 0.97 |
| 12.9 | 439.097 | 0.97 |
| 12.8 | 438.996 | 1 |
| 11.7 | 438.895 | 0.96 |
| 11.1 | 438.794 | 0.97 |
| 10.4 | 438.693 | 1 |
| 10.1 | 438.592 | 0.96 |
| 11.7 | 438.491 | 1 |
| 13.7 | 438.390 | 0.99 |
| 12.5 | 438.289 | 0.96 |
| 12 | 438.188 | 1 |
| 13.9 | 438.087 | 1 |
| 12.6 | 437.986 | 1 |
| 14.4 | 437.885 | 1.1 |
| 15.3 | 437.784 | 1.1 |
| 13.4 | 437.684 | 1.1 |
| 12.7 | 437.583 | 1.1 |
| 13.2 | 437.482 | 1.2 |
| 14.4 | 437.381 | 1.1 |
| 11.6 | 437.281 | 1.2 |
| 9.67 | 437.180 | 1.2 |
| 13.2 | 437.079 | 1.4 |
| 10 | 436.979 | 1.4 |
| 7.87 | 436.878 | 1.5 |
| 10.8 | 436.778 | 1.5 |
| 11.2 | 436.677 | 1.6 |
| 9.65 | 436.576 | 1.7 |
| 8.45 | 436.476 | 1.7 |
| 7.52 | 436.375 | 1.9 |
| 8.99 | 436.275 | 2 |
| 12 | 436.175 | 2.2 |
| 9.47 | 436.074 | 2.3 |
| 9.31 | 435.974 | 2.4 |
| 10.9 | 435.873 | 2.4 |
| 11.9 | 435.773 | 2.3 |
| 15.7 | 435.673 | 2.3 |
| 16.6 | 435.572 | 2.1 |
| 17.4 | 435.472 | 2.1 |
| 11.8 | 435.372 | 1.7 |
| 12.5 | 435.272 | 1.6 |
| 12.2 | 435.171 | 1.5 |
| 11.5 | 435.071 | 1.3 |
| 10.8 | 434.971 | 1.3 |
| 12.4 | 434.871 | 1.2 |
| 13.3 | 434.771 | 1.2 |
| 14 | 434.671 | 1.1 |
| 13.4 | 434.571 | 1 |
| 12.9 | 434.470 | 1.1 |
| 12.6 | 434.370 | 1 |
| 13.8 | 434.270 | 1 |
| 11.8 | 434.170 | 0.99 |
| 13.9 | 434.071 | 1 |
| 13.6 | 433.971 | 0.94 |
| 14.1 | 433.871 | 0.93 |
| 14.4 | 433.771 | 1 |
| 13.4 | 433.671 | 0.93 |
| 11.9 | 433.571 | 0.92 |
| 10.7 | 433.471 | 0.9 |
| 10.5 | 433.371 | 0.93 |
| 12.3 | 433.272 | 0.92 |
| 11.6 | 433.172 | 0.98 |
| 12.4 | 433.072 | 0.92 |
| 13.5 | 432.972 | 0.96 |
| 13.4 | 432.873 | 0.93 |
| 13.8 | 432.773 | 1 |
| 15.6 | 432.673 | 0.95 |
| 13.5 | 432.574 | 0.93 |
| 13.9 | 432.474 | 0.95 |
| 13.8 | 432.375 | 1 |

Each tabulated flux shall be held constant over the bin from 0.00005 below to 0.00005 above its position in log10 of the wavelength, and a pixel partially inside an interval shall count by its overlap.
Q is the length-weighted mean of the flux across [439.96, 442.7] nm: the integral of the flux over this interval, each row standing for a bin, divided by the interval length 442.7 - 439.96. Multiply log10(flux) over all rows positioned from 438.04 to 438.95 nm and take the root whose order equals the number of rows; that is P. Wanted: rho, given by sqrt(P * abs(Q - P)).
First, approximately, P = 1.07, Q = 12.5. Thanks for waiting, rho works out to 3.50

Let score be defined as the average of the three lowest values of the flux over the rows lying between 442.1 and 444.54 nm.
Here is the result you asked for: 12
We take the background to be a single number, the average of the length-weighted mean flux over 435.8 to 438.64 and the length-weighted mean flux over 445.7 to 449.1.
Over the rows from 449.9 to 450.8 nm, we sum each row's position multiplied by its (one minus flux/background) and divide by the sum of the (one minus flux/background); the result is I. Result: 450.24 nm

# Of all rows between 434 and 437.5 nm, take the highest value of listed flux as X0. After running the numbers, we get 17.4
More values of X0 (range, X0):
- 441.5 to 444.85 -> 17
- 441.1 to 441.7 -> 14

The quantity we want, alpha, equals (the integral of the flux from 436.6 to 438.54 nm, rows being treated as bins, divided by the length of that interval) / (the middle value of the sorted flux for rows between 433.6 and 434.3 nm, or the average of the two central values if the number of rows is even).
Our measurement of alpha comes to 0.89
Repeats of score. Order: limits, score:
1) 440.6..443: 10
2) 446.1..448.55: 12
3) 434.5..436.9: 8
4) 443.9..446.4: 11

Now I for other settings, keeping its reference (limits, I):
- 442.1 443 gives 442.50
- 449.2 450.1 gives 449.70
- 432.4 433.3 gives 432.63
